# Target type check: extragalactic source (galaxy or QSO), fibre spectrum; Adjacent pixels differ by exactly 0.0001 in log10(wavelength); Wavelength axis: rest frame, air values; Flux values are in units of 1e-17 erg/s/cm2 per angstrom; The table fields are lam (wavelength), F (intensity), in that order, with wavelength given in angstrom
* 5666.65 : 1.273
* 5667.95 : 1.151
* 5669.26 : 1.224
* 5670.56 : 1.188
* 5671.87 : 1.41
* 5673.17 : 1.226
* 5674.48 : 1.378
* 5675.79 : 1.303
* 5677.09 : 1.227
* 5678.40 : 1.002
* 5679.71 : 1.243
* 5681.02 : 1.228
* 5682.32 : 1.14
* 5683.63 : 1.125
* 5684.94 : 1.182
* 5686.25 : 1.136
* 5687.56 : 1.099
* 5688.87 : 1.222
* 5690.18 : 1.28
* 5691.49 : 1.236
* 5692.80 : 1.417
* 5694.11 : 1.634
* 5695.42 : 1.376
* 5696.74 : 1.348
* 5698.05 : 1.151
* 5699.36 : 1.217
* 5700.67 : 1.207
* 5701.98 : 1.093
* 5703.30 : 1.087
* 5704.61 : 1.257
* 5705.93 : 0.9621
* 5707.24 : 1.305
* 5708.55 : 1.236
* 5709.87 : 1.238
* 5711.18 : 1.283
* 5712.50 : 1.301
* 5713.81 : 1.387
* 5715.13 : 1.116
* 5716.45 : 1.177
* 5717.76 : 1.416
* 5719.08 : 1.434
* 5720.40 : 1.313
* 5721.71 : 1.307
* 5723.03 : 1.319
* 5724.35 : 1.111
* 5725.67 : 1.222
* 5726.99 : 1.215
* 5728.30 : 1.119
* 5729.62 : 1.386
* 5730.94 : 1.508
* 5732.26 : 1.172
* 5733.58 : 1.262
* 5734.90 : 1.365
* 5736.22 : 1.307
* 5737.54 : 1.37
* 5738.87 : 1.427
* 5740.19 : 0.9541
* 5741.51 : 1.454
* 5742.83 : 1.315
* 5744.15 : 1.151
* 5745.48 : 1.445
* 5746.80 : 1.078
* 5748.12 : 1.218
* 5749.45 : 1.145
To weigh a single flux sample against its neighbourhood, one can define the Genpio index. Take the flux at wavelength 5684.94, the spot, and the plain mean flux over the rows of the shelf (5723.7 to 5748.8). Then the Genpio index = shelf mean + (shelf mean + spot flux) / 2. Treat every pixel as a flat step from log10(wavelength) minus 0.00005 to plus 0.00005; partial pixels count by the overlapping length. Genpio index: 2.49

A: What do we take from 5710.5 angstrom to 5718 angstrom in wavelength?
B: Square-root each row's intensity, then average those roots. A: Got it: 1.13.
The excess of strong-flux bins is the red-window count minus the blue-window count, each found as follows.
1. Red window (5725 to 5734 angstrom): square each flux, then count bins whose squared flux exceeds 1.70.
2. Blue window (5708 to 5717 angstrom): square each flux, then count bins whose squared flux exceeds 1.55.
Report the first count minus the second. -1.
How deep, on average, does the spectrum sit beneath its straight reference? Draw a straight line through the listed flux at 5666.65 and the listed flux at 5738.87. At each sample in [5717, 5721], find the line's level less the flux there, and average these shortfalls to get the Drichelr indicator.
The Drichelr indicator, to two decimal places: 0.00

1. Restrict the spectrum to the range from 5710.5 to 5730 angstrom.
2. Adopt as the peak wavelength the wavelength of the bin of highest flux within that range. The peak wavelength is 5719.08 angstrom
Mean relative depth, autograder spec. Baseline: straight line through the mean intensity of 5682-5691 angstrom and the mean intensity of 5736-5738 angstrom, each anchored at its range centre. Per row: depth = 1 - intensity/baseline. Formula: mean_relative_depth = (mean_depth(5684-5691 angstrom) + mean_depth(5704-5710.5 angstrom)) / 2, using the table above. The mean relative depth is 0.01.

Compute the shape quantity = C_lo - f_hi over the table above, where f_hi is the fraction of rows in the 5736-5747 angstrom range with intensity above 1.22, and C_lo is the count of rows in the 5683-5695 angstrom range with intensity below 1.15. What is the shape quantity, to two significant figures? 2.3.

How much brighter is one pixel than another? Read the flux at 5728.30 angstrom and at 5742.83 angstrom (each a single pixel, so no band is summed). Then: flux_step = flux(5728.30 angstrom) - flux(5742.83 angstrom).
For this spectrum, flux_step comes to -0.20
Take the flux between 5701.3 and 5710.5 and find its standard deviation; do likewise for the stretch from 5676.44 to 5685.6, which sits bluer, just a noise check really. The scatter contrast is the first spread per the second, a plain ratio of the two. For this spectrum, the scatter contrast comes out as 1.45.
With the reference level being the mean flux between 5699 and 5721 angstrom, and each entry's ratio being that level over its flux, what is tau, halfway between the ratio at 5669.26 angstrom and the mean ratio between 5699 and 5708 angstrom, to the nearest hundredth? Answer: 1.04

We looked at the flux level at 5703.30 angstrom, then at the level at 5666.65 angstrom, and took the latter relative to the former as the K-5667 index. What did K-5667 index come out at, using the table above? 1.17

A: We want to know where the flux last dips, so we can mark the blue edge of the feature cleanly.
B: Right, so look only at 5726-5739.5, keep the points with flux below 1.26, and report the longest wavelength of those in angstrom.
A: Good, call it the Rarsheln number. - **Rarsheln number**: 5732.26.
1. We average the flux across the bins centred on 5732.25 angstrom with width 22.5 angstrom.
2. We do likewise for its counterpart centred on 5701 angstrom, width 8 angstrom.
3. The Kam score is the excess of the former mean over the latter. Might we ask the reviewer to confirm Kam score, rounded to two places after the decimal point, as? 0.11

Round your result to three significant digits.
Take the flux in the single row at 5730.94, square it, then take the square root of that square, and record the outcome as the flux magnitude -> 1.51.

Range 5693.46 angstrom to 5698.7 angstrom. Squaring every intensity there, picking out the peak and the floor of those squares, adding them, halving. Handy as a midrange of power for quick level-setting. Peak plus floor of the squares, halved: 2.00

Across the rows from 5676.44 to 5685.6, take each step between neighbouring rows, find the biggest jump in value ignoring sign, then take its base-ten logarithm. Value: -0.62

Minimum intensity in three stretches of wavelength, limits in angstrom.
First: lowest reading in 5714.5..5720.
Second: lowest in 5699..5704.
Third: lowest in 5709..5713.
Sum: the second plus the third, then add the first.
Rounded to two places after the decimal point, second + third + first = 3.44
